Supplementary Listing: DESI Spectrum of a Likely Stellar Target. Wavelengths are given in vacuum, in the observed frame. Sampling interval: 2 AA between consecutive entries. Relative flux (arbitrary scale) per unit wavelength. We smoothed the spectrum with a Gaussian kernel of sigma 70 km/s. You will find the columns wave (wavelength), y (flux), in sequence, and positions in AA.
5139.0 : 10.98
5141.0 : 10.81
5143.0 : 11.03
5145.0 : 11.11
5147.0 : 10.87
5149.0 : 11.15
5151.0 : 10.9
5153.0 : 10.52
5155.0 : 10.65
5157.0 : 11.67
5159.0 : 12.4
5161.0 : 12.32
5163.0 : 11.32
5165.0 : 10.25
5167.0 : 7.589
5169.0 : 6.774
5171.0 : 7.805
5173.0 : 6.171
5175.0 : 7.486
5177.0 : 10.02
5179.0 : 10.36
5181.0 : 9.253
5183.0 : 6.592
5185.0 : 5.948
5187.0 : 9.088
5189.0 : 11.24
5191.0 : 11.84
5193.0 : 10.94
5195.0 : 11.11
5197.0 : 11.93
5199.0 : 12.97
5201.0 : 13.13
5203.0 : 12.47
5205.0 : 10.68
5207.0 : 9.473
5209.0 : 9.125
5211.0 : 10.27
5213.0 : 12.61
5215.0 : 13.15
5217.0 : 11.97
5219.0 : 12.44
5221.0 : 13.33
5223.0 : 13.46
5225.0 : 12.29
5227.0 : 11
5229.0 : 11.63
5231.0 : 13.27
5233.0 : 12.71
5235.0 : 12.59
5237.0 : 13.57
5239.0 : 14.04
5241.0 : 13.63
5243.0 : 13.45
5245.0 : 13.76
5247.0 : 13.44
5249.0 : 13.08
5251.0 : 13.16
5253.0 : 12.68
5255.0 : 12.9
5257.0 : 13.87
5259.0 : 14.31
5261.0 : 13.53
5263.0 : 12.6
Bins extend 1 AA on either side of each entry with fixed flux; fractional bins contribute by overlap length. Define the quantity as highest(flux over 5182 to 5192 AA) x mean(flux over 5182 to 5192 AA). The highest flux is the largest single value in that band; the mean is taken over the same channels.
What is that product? 106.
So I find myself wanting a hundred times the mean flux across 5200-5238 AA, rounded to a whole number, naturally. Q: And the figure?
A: 1206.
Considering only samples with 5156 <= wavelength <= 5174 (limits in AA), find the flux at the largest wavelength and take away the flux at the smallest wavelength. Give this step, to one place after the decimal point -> -5.5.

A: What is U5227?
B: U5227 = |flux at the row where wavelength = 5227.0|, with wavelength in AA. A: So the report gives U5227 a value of 11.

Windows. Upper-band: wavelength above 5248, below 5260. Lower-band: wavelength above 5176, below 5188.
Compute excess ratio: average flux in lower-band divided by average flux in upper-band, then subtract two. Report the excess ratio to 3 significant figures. -1.36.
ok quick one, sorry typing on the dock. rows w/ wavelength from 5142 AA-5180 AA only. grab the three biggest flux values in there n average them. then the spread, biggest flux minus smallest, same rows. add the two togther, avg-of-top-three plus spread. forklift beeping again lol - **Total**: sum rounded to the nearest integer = 18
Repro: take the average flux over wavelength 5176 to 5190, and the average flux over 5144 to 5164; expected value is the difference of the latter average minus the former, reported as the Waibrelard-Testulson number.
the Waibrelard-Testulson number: 2.4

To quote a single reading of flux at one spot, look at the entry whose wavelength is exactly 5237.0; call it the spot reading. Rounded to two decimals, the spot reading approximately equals 13.57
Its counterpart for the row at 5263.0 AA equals 12.60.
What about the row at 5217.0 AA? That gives 11.97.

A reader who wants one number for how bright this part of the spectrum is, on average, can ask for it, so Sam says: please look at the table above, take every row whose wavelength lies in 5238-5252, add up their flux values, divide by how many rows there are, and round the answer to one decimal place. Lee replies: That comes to 13.5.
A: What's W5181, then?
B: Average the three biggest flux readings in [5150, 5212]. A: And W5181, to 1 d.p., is 12.9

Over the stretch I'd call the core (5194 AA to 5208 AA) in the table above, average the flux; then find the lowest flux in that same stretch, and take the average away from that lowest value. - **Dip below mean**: -2.21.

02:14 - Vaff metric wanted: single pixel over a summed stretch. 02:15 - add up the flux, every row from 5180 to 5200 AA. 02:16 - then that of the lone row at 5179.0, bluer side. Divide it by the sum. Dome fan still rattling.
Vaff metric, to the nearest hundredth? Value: 0.10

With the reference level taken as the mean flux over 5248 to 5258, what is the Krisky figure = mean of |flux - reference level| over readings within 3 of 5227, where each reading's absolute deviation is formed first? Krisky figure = 1.5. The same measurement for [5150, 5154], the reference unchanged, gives 2.4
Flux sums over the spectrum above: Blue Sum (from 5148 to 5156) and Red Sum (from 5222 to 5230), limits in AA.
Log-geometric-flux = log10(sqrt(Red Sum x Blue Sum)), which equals 1.66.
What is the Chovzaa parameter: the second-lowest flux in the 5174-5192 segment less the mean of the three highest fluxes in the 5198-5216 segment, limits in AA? -6.5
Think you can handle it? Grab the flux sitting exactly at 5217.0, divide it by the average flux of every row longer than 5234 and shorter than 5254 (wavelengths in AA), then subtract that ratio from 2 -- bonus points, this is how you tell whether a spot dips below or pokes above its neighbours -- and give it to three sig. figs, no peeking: 1.10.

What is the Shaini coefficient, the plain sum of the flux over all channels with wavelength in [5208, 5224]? 96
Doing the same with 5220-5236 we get 100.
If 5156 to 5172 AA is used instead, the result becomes 80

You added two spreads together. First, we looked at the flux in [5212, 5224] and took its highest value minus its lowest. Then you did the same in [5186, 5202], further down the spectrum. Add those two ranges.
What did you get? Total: 5.5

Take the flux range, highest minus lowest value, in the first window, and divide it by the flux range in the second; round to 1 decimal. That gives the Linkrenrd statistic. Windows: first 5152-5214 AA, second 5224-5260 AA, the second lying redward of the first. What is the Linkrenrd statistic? 2.2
